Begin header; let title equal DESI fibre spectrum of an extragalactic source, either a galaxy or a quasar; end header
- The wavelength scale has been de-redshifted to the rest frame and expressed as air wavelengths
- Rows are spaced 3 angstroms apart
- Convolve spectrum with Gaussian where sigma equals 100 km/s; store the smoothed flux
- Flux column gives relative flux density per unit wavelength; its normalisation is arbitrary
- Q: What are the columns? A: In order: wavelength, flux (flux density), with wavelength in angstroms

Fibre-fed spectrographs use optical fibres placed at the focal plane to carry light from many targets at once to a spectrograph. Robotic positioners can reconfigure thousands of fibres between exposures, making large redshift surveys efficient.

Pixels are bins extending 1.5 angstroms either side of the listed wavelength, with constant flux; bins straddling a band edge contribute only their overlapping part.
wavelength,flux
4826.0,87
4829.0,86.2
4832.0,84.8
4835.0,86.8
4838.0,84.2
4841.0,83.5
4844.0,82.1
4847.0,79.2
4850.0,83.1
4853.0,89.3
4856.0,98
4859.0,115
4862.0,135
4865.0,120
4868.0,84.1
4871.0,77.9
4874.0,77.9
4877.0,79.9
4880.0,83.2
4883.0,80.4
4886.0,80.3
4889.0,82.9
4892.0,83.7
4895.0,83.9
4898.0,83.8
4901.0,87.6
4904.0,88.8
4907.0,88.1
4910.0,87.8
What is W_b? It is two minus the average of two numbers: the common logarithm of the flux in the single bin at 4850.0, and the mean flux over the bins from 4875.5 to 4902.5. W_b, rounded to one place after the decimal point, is -40.4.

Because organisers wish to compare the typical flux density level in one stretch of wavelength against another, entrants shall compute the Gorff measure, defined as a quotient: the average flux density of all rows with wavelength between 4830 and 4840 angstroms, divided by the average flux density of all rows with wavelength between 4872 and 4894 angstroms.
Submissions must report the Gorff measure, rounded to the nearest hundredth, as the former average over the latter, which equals 1.05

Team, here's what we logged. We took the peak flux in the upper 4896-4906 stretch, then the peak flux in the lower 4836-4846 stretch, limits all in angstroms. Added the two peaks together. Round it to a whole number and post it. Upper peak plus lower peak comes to 173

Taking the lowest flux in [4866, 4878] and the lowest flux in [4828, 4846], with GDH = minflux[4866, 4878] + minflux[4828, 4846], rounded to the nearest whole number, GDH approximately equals 160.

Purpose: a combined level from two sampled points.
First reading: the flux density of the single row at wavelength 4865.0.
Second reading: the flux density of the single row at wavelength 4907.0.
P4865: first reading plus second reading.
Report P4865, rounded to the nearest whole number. 208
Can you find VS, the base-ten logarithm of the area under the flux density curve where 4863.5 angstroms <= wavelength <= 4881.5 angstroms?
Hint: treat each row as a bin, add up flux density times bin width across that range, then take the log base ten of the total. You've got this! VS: 3.20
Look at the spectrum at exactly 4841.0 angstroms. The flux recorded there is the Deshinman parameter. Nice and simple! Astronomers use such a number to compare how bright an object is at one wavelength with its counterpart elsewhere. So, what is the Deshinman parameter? 83.5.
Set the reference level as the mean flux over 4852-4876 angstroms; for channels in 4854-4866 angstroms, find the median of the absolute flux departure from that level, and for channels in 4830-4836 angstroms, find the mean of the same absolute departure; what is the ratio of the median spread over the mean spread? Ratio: 1.3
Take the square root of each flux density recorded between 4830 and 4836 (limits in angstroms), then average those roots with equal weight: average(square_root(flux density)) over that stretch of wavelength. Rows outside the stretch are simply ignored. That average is 9.3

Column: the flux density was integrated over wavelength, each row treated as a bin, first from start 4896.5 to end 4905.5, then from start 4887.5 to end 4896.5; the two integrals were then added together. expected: 1532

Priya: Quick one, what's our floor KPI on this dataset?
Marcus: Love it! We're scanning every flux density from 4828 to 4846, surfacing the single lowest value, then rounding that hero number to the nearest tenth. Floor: 82.1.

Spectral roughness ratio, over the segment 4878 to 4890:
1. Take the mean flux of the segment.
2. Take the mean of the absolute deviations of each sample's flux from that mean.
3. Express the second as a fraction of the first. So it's 0.017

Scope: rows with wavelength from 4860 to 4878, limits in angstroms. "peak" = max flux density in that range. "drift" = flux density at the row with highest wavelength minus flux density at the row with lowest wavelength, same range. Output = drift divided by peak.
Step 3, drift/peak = -0.41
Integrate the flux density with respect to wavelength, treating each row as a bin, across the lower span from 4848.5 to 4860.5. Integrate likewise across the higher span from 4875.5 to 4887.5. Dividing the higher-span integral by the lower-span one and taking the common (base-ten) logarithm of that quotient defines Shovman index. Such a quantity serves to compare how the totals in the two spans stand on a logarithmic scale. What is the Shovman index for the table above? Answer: -0.08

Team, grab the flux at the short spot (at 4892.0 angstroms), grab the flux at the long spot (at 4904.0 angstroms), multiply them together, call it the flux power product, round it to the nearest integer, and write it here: 7433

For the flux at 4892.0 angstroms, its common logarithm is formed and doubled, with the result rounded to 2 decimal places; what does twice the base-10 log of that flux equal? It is 3.85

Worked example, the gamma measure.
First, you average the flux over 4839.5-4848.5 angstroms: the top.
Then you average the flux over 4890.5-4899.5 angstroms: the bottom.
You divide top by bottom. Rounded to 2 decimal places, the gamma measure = 0.97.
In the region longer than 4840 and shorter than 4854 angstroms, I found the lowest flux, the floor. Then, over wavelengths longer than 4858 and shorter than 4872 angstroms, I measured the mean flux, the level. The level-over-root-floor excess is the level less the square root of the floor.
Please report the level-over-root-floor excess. 98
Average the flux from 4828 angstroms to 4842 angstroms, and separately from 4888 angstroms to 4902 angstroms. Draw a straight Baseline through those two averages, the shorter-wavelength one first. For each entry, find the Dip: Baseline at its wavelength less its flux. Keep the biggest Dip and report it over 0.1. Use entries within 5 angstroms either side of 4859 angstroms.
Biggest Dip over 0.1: -132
